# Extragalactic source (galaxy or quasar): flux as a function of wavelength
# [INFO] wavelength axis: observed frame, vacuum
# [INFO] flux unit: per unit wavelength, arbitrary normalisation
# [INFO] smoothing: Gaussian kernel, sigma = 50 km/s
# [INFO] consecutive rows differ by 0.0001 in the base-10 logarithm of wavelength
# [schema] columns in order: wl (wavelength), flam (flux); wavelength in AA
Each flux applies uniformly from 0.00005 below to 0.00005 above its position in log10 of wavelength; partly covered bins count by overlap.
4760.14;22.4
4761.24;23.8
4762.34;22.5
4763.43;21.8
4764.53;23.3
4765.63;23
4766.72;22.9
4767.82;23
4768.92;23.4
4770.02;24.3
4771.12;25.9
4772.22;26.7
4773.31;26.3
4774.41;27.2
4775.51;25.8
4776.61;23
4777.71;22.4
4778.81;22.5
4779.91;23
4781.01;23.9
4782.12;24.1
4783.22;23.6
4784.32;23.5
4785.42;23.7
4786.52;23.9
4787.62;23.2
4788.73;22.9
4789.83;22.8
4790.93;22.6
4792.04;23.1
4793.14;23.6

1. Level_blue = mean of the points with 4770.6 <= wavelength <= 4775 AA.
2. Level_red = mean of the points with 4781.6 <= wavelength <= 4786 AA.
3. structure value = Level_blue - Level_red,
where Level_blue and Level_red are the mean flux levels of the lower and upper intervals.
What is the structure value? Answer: 2.8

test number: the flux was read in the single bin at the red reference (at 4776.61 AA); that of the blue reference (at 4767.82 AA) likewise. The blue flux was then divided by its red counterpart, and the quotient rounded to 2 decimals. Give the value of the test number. 1.00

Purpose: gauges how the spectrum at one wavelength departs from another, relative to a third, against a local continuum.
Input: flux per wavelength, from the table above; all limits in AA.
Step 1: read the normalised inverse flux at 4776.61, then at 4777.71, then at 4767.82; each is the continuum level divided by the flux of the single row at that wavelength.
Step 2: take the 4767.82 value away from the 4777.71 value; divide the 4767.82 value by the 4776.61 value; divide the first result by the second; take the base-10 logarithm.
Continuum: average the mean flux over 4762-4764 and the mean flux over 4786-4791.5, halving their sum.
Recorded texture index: -1.6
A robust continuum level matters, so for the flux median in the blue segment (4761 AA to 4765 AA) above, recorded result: 22.9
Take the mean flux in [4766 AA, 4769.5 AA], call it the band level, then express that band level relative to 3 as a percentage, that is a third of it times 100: 770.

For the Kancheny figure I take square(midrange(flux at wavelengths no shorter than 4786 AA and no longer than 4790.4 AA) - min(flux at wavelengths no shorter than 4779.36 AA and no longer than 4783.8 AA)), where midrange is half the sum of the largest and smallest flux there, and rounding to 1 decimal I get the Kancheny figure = 0.1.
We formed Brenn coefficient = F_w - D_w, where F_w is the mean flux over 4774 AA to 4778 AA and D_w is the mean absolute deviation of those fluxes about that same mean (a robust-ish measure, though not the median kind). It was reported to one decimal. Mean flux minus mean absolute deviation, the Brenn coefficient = 22.7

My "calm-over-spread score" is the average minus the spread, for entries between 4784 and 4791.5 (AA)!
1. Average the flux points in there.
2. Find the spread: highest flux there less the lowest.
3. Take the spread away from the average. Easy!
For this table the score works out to 21.9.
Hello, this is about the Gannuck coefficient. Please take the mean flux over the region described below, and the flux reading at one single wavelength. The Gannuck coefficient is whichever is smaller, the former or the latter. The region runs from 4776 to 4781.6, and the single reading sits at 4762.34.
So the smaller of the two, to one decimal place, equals 22.5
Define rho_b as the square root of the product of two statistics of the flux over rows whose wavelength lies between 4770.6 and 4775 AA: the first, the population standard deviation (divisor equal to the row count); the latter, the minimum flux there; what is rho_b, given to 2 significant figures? 3.5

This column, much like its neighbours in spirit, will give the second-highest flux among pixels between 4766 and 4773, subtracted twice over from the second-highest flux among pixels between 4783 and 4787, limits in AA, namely -28.1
